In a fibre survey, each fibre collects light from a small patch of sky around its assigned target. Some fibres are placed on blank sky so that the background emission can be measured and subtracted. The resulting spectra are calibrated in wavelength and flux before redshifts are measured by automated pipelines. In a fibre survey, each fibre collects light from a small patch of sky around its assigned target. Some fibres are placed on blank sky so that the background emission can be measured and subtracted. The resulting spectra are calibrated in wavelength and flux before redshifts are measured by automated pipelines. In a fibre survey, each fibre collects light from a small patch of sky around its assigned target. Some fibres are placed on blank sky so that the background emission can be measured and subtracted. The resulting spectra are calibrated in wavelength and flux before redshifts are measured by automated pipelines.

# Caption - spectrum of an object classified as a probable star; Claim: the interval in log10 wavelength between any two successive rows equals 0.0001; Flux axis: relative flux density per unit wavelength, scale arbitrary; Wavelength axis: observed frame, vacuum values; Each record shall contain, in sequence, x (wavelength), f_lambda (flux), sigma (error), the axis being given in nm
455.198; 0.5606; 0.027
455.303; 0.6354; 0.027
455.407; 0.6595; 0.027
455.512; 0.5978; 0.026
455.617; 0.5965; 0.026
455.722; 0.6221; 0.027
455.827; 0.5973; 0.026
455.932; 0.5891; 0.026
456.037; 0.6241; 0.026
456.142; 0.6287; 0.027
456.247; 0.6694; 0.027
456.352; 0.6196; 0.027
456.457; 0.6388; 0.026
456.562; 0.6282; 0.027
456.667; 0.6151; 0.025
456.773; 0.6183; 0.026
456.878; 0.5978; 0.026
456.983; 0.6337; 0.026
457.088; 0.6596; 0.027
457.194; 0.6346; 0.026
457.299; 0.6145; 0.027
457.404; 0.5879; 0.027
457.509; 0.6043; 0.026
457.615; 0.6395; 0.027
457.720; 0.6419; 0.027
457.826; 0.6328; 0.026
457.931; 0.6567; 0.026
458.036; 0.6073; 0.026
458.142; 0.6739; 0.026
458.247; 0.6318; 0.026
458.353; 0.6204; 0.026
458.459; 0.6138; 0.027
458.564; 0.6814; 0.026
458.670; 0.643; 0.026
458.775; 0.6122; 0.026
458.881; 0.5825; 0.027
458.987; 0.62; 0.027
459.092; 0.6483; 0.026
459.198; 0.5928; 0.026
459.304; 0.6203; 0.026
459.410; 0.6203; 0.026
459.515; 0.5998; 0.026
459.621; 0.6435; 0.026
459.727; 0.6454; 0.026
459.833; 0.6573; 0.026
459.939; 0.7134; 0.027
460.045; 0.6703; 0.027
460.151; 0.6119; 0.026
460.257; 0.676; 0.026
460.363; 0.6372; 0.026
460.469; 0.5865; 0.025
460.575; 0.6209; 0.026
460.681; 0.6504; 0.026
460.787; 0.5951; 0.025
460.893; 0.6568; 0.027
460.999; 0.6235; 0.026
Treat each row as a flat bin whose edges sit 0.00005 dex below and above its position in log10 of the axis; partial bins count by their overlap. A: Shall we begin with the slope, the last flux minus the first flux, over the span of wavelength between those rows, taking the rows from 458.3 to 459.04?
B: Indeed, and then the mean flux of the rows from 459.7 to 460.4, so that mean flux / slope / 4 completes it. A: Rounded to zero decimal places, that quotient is -261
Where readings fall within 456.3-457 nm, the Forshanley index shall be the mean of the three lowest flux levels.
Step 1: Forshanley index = 0.6104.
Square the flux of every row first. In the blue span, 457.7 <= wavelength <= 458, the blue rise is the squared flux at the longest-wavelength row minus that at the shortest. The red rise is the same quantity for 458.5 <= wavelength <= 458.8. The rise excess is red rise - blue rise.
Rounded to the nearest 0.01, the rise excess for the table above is -0.11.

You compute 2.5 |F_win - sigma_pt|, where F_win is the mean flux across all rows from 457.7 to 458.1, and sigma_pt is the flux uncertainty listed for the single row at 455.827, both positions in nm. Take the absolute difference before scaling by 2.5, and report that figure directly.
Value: 1.52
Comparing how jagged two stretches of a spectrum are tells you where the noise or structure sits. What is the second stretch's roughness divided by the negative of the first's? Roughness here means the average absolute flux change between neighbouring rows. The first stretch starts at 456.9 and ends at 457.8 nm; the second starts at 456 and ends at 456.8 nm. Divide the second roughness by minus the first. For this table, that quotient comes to -0.93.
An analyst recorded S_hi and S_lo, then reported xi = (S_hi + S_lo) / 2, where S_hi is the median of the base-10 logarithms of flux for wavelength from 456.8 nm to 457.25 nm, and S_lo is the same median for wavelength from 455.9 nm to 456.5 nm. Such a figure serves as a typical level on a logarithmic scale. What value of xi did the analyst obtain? -0.200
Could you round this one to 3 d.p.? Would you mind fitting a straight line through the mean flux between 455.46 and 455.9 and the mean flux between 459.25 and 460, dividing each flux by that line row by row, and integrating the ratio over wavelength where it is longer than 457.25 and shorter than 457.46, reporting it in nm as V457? 0.204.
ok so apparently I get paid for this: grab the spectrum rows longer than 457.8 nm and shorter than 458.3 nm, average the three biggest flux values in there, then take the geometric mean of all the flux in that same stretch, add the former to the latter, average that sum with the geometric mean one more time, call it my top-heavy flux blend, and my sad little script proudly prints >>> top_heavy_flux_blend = 0.967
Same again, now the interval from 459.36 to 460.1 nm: 0.989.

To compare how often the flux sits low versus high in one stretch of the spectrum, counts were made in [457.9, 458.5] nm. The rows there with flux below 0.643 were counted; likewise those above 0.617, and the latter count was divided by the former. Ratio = 1.0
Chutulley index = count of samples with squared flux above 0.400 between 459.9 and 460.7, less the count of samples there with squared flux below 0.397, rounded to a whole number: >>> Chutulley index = 2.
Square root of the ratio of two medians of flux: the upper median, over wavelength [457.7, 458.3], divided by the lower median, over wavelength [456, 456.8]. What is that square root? 1.009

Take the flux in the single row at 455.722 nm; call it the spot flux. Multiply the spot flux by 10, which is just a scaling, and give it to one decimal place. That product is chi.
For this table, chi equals 6.2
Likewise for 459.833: 6.6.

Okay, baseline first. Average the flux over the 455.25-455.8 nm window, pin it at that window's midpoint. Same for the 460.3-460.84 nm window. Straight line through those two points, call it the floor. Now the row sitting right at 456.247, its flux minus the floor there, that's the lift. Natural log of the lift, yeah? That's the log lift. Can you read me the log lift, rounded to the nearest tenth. -3.0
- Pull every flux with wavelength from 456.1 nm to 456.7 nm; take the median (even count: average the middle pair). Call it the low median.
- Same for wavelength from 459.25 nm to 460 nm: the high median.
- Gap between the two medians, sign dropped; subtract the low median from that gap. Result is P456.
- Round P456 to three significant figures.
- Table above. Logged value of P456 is -0.613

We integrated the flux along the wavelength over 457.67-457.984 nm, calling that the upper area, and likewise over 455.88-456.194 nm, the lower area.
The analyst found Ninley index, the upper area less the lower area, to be 0.010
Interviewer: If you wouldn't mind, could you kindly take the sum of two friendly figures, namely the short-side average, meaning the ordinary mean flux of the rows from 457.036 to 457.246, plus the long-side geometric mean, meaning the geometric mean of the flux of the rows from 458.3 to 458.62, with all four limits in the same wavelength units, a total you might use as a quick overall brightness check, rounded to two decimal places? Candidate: 1.28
